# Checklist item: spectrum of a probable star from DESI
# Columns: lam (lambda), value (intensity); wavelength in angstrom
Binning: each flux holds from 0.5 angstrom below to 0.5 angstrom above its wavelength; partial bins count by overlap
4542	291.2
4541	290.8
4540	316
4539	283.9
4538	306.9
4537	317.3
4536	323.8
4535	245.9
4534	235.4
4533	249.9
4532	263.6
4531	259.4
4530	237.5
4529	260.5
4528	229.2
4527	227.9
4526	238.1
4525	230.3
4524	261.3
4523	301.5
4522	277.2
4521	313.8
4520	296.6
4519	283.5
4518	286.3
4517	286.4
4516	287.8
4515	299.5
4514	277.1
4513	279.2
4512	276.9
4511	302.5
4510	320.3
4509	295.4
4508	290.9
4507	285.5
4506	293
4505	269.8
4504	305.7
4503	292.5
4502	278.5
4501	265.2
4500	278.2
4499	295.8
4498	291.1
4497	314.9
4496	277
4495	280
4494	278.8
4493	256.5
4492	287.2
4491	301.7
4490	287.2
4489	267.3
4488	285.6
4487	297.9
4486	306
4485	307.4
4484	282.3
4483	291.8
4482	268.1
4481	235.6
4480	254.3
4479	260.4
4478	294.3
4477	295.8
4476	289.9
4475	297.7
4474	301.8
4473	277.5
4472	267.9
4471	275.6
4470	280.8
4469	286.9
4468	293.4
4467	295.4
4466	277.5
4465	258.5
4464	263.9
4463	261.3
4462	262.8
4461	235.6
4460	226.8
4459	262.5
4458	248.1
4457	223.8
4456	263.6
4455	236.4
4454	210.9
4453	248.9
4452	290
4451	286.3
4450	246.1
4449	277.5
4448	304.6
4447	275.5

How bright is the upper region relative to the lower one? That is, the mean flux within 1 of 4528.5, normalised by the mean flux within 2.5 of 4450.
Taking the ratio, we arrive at 0.87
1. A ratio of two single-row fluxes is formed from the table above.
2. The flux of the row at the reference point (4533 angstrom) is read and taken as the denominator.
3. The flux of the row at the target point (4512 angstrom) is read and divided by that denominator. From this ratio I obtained 1.11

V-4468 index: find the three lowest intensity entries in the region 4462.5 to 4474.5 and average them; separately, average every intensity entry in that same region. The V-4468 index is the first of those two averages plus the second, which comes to 540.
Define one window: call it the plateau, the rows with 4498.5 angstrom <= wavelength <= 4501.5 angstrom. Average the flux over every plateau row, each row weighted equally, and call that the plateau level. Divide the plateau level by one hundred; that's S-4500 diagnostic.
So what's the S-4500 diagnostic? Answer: 2.80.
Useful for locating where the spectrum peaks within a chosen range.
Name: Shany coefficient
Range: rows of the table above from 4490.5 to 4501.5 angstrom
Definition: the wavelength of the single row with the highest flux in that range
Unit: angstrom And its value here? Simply 4497 angstrom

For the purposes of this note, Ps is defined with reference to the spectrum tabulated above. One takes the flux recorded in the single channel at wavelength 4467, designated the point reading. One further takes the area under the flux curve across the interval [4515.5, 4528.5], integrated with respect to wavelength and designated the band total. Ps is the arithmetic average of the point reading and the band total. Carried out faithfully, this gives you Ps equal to 1908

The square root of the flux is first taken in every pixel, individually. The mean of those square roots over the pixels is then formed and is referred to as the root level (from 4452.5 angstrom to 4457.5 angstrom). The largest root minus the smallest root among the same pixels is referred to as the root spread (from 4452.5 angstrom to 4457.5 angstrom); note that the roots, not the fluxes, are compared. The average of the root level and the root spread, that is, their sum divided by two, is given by 8.5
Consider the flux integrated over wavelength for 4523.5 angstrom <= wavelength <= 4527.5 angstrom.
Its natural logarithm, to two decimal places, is 6.86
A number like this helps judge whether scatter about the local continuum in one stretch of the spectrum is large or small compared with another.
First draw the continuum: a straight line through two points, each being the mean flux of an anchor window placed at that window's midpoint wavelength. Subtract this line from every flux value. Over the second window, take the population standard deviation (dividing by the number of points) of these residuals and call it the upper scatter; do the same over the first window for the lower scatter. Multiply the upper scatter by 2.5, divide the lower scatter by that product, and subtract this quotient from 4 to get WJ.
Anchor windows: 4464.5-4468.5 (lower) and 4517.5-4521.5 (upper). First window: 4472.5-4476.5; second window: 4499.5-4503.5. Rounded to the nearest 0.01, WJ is 3.61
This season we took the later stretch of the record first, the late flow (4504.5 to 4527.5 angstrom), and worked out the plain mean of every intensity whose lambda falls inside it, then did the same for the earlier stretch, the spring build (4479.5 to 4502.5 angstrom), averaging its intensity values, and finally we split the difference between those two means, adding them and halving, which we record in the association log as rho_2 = 282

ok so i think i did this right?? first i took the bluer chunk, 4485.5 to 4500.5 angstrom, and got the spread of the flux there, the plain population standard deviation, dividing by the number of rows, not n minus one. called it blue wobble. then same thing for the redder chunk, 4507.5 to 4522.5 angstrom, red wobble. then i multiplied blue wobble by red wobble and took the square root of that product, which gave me 14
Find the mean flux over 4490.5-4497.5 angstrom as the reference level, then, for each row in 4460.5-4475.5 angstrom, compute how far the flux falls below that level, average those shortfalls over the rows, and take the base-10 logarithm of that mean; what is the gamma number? 0.97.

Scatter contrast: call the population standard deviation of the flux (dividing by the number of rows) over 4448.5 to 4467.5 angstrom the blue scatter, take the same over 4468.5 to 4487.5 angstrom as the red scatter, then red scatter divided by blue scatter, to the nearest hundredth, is 0.82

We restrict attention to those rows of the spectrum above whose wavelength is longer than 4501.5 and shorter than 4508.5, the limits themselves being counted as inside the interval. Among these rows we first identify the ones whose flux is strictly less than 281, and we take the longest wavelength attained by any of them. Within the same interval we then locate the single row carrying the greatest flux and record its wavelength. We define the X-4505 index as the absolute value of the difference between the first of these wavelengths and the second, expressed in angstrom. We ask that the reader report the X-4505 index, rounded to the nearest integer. 1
